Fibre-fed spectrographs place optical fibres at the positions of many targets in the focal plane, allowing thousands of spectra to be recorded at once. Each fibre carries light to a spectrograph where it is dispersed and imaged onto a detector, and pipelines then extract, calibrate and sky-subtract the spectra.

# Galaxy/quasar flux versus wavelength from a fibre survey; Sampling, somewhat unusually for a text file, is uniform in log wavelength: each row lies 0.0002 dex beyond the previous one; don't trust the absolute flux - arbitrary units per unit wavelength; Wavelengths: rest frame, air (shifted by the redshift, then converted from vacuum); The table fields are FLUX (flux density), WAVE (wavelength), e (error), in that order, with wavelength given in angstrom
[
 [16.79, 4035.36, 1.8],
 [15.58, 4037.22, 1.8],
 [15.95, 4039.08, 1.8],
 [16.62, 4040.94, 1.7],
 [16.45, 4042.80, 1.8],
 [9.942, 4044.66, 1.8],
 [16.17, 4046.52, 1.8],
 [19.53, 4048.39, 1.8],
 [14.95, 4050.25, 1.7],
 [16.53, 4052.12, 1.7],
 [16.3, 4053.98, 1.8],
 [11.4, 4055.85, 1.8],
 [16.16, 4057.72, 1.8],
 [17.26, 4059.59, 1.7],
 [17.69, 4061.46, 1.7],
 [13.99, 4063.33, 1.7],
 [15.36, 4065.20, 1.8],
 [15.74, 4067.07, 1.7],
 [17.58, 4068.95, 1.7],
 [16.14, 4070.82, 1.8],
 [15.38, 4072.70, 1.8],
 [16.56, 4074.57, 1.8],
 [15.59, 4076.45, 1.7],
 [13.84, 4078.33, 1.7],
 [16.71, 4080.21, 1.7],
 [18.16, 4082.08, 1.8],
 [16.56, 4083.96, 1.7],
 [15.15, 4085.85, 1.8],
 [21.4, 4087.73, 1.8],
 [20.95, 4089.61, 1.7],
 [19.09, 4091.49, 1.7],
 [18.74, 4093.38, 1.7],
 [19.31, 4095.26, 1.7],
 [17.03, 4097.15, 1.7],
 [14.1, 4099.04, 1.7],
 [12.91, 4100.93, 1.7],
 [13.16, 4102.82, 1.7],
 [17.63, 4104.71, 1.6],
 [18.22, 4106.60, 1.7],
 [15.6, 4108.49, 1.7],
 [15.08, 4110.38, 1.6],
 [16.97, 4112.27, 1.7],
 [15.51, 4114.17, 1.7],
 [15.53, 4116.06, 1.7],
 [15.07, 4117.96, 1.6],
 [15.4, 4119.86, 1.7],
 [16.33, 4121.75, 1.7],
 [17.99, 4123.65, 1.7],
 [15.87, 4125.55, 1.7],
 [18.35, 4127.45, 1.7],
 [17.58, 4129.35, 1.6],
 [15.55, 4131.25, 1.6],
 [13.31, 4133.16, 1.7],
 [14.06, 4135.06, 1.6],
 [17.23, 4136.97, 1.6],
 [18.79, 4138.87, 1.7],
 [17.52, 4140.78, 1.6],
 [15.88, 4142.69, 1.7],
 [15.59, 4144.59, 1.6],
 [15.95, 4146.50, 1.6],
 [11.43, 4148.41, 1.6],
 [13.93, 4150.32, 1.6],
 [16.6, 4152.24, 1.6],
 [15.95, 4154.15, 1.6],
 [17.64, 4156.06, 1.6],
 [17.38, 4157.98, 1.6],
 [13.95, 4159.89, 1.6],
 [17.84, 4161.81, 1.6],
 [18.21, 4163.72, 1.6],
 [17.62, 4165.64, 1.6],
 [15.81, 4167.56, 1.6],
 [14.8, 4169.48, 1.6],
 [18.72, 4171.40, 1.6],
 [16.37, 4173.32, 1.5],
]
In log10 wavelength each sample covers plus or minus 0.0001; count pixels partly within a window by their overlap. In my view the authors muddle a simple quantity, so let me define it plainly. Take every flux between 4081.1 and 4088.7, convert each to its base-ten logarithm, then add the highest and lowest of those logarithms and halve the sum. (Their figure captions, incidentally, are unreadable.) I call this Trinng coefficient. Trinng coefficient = 1.26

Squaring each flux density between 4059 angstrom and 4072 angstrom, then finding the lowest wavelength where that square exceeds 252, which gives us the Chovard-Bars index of 4059.59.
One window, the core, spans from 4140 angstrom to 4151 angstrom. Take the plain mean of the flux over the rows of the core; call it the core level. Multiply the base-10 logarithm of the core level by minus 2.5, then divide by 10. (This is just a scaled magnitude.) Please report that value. -0.2944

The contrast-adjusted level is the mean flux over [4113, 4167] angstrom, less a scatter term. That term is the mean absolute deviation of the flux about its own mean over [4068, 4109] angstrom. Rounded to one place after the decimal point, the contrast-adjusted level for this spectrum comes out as 14.3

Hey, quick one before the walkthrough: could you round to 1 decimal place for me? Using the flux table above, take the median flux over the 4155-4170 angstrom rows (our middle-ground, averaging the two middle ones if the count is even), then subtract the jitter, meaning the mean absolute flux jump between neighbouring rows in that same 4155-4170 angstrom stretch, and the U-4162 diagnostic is 15.9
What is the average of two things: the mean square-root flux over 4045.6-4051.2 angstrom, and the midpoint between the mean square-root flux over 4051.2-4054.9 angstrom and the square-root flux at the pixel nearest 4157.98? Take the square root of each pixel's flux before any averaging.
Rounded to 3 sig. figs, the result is 4.11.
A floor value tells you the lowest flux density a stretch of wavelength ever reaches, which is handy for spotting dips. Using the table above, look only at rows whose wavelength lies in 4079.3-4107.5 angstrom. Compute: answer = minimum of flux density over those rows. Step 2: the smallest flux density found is 12.91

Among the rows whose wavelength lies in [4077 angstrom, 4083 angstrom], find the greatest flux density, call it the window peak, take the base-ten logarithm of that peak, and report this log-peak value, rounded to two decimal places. 1.26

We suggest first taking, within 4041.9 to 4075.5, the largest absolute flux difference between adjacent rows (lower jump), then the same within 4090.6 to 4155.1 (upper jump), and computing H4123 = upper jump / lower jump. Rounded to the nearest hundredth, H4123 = 0.69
